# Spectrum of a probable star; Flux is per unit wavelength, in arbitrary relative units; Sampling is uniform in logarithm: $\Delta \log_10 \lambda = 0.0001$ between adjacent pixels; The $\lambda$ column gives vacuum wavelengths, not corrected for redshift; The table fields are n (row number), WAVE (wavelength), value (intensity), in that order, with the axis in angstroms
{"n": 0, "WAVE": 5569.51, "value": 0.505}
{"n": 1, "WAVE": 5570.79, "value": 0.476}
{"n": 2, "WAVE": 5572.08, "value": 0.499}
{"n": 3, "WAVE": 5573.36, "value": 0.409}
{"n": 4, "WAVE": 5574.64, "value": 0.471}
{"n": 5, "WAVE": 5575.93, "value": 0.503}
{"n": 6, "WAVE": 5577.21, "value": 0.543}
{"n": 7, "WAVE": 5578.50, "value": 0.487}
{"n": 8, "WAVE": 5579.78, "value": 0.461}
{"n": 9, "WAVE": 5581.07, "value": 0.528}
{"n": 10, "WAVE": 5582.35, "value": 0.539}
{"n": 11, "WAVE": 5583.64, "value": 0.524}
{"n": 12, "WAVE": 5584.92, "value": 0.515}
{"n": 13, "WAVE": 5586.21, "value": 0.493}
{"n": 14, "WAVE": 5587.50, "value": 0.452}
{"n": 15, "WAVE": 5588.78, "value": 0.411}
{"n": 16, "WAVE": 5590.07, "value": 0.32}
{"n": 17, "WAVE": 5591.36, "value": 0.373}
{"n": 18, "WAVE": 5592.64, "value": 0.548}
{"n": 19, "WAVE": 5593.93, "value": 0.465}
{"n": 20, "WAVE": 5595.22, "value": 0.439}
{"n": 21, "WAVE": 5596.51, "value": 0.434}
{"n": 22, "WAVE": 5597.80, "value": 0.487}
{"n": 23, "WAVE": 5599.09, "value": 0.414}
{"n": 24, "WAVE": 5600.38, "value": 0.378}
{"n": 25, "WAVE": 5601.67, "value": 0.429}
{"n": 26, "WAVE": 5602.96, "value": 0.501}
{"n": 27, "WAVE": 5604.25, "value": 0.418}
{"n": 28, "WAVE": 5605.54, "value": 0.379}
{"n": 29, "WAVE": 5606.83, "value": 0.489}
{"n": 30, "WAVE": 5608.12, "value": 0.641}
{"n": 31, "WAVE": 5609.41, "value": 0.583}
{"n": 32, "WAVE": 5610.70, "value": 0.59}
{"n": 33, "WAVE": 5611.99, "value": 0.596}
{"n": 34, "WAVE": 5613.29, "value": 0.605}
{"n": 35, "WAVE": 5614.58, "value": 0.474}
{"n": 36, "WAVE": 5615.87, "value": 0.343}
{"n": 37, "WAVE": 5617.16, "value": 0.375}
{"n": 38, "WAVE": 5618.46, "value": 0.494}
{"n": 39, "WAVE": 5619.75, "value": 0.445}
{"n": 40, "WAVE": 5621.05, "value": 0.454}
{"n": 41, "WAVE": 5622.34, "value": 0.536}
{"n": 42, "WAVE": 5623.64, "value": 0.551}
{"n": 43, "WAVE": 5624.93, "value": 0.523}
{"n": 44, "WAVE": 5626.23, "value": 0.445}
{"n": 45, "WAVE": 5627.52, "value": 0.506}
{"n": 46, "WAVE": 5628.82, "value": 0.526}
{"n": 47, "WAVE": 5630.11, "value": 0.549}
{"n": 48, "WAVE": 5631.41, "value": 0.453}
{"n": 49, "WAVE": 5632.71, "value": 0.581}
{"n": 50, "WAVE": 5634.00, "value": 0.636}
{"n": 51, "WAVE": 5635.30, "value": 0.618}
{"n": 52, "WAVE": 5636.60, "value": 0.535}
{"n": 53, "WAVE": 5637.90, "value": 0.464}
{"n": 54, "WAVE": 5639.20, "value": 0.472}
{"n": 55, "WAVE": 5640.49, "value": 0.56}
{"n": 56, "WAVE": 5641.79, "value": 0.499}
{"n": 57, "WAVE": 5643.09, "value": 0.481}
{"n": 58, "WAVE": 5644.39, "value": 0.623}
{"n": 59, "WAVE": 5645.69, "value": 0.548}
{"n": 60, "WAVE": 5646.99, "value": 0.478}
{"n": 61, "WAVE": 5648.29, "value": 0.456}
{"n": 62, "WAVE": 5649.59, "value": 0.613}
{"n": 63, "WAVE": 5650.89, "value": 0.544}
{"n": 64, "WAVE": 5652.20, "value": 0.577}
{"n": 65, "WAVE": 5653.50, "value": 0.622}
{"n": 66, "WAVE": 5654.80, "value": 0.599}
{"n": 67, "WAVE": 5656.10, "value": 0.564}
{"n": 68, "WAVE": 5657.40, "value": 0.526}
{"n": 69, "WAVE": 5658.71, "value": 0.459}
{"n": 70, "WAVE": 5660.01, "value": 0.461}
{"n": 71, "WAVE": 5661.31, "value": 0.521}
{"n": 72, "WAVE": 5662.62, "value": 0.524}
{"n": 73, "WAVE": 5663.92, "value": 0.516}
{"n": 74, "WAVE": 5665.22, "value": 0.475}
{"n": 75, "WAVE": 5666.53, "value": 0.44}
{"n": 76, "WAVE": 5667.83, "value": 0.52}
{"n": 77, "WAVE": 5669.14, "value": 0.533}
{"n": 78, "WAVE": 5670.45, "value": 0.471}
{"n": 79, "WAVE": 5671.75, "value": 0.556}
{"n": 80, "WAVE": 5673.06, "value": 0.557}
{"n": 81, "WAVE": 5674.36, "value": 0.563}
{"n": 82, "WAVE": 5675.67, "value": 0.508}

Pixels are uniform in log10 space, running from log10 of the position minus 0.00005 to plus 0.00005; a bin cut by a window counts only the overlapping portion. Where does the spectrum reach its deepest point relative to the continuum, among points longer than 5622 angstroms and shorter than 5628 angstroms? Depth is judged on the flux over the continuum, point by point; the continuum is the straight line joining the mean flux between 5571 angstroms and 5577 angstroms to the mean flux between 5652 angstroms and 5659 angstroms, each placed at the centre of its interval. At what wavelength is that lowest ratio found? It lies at 5626.23 angstroms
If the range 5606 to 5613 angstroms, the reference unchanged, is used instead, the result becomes 5606.83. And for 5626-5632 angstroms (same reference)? 5626.23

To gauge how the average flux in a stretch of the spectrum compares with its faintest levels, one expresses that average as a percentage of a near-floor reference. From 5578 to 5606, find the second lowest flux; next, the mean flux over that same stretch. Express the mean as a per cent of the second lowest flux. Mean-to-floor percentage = 122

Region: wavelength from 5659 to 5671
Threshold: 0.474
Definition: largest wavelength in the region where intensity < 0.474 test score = 5670.45 angstroms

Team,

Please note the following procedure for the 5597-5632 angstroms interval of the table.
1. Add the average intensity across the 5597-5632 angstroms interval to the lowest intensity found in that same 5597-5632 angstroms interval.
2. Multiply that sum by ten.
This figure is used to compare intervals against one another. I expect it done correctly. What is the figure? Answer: 8.3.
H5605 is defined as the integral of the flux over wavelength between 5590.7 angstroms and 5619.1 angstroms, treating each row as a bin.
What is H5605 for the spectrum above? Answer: 13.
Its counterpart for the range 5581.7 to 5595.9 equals 7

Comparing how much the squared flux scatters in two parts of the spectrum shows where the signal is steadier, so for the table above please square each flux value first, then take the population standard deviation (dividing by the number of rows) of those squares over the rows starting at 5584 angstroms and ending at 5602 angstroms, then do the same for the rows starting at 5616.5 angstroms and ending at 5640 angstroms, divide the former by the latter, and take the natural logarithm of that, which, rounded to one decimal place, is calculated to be -0.3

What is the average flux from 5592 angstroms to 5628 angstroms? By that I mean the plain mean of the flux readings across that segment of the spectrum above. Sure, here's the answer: 0.484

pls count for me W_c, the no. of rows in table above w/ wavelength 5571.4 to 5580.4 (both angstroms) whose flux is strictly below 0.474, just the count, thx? 3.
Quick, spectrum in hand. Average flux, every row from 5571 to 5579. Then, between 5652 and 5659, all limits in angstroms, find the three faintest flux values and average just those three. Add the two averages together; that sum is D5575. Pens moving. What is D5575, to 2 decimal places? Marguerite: 1.00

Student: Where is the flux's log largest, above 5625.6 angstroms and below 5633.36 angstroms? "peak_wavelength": 5632.71 angstroms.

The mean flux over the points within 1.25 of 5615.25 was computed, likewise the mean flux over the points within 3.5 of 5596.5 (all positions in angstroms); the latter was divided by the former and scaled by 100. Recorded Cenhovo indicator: 110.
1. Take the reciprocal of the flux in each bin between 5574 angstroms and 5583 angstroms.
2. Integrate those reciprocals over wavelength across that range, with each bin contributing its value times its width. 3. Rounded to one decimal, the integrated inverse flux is 17.9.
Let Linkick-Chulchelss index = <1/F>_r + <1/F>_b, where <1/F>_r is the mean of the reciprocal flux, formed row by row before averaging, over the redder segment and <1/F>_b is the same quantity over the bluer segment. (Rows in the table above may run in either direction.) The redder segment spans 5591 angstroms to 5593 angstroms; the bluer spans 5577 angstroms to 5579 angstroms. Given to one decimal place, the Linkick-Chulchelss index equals 4.2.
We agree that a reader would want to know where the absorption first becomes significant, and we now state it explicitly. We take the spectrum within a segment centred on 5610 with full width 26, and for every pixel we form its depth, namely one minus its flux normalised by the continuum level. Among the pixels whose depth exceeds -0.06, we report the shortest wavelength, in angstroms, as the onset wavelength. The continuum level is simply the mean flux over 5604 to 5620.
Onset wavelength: 5597.80 angstroms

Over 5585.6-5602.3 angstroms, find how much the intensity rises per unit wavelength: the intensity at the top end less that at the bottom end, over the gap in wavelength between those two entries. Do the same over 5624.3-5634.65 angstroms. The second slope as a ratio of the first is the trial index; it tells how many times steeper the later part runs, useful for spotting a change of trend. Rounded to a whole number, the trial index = -3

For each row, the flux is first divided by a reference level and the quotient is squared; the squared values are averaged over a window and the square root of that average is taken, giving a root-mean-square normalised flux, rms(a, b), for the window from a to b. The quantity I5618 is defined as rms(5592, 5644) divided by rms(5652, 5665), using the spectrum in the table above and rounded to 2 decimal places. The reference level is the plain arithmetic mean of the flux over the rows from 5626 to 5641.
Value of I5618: 0.93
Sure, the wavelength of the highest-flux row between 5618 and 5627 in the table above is 5623.64 angstroms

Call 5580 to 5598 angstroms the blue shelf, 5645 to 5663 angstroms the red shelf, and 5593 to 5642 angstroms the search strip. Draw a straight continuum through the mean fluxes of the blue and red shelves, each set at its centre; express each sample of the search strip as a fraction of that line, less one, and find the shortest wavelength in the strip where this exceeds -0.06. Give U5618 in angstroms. 5593.93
